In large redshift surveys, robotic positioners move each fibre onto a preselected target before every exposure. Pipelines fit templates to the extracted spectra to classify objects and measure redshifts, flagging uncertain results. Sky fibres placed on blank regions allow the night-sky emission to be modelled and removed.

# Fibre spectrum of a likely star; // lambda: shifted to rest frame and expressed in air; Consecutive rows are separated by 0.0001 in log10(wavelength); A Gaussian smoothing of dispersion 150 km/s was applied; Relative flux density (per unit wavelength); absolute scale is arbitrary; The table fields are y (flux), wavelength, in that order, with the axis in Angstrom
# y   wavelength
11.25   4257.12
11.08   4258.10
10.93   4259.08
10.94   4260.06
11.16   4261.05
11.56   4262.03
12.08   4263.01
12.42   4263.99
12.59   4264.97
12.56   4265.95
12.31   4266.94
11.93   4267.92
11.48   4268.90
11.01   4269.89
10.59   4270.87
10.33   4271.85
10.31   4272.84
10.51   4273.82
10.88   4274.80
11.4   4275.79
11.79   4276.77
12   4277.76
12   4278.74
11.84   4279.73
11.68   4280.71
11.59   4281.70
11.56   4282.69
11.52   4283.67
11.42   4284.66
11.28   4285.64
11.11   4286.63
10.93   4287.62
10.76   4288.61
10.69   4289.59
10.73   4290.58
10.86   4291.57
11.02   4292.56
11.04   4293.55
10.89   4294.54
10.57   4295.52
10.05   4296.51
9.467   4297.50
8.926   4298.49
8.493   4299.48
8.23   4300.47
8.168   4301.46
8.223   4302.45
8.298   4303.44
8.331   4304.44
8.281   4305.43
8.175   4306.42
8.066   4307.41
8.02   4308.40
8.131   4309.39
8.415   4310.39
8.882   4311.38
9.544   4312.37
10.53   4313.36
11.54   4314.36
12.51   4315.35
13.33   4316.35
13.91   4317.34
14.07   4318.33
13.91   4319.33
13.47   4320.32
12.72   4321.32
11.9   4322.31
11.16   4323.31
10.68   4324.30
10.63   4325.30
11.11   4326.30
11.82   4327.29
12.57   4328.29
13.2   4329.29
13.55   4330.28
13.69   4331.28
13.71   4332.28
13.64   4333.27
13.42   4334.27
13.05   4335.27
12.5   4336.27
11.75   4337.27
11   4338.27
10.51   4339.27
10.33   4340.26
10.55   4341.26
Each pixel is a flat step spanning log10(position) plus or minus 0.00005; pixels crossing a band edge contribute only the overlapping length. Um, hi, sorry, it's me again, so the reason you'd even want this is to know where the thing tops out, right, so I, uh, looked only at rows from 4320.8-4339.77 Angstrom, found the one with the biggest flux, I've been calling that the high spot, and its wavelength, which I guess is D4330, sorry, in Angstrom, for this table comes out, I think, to 4332.28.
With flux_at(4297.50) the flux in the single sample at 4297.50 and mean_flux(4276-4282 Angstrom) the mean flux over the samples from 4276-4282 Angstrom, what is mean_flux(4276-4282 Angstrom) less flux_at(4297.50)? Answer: 2.3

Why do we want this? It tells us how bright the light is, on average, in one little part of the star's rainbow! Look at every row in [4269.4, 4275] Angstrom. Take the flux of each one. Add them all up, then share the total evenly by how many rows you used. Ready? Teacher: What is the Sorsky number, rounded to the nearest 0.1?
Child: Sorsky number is 10.6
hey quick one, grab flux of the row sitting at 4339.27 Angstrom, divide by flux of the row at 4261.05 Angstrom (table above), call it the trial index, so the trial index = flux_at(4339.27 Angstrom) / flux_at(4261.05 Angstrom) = 0.94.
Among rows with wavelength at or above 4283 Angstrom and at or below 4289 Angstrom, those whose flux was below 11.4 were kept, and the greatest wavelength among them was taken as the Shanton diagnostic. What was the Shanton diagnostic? 4288.61 Angstrom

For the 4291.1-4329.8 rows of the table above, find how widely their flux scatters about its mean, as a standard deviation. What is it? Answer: 2.0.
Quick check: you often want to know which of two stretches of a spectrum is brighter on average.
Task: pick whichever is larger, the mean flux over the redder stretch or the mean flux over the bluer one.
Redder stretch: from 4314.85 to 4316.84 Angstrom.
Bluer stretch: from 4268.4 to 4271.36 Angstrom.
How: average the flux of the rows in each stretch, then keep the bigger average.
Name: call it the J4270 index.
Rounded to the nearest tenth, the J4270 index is 12.9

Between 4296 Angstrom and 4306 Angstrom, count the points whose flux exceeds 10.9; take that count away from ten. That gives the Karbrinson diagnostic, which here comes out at 10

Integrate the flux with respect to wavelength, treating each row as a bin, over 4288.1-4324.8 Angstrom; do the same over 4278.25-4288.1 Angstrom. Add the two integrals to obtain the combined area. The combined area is 492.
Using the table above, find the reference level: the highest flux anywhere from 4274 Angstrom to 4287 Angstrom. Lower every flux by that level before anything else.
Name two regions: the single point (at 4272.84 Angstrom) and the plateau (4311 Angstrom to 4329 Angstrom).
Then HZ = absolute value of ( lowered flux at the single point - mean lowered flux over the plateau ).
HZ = 1.6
